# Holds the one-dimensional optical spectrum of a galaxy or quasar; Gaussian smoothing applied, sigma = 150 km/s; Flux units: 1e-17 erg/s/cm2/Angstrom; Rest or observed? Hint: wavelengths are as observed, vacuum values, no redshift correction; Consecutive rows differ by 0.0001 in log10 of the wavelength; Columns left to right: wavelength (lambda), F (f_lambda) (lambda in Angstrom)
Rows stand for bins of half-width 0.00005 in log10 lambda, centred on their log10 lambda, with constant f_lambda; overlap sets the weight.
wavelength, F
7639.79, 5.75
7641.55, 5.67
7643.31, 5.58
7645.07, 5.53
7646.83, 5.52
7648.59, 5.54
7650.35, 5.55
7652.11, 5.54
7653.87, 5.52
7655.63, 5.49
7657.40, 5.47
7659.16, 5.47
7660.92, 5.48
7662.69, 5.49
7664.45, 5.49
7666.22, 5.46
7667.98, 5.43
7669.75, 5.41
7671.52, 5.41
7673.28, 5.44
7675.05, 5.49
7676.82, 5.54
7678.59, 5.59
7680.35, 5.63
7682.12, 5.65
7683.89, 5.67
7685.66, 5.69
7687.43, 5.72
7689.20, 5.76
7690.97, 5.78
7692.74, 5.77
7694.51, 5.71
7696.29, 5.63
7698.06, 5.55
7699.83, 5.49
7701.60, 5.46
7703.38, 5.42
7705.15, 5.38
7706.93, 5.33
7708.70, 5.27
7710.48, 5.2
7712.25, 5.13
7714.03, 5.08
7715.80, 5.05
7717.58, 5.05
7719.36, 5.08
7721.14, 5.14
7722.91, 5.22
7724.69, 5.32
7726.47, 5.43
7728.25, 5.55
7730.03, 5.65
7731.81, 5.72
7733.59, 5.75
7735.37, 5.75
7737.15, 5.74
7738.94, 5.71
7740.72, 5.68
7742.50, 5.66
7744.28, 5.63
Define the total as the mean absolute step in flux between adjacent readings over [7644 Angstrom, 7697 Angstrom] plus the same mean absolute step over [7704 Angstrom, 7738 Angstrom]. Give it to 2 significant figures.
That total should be 0.083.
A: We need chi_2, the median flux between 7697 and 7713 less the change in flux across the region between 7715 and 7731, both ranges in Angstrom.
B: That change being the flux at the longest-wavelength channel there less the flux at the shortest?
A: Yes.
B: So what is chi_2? 4.78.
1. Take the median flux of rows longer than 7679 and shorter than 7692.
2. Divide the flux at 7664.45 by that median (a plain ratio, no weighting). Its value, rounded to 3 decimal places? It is 0.965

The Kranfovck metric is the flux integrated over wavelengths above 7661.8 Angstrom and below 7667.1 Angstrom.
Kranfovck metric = 29.0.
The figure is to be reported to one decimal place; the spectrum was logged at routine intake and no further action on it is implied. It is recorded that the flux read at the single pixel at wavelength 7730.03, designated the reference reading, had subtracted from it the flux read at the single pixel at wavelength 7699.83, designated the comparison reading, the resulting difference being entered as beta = 0.2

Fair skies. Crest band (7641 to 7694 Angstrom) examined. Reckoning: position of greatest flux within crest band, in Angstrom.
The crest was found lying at 7690.97 Angstrom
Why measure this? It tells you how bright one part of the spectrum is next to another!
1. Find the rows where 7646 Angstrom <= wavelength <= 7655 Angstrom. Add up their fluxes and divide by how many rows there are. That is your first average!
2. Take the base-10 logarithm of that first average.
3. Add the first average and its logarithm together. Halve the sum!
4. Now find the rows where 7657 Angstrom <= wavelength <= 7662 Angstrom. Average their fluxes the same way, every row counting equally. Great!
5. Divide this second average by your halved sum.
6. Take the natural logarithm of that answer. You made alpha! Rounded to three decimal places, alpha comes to 0.556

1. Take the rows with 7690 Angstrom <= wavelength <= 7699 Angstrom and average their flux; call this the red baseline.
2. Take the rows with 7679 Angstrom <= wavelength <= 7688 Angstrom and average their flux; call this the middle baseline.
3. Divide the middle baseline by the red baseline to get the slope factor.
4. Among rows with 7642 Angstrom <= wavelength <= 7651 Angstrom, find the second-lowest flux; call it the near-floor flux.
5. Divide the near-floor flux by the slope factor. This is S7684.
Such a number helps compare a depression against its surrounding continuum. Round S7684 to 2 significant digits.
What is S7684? 5.5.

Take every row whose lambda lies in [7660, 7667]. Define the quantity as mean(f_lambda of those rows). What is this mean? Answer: 5.48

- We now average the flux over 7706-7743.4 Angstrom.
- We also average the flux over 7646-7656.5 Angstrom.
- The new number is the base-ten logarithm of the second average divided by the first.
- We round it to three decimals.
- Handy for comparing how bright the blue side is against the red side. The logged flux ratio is 0.010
